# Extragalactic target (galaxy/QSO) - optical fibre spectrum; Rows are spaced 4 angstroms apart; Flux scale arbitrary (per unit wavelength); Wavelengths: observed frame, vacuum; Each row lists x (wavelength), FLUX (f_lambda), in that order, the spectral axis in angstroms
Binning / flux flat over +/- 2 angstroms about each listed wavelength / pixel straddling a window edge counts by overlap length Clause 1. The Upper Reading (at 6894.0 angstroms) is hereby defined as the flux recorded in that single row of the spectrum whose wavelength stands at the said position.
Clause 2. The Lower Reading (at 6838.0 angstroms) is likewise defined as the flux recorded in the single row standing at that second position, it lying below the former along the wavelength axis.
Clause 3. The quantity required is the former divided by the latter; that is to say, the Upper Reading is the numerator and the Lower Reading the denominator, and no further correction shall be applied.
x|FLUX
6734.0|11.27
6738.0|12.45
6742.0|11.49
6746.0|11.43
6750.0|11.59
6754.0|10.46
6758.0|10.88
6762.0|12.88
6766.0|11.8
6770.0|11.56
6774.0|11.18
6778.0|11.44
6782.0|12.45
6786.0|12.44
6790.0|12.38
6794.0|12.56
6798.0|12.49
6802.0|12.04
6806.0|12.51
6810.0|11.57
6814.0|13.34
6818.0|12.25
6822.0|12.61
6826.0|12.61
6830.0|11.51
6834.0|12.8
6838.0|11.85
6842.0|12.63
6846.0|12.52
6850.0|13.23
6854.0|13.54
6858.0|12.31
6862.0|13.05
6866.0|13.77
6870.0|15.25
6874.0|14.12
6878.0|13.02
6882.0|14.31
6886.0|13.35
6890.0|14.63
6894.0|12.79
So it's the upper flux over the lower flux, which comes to 1.079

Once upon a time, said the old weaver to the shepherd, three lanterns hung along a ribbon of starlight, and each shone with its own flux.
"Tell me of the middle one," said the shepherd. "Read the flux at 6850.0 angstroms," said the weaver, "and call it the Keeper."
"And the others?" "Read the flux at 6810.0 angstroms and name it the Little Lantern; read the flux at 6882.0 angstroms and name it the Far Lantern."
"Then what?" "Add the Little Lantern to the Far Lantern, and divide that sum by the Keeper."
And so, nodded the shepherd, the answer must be 1.96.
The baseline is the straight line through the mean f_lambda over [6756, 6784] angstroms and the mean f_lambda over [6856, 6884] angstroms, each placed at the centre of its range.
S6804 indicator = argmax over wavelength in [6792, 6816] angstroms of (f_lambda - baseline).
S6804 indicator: 6814.0 angstroms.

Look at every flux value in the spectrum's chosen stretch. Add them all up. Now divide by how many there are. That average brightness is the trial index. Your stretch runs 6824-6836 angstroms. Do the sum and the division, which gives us 12.3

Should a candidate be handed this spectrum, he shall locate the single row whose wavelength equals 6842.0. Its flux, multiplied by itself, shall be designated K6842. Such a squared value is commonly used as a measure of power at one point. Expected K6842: 160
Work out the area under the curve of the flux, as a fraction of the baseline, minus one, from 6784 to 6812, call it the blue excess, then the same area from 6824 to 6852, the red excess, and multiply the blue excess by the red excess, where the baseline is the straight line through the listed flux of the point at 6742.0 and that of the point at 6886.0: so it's -0.10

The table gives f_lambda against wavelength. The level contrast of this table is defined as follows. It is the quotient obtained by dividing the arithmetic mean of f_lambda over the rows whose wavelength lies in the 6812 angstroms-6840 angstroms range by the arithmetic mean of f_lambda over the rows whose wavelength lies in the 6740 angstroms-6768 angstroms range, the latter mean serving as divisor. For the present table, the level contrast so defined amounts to 1.08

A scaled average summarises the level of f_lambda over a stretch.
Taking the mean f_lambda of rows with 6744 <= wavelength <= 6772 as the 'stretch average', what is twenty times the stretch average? 230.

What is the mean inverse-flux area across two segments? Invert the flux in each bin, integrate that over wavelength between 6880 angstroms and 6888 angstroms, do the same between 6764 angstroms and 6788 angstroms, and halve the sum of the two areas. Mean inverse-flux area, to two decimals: 1.31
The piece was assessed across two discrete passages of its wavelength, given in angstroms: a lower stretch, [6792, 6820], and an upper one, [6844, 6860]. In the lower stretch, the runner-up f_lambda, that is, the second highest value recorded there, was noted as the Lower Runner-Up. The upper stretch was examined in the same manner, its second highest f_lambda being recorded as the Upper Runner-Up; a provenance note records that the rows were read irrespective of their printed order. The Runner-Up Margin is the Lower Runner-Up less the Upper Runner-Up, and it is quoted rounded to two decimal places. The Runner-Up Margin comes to -0.67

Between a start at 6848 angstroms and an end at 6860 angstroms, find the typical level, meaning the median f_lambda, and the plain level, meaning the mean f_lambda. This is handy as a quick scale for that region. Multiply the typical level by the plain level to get 172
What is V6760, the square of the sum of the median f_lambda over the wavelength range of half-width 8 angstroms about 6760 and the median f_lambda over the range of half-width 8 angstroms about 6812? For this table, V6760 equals 563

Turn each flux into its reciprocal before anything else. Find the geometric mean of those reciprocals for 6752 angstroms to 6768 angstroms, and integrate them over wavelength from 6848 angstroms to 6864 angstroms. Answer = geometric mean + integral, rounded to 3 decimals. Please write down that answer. 1.316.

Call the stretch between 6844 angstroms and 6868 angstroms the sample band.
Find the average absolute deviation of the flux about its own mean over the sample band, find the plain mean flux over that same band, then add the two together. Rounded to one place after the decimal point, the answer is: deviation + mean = 13.5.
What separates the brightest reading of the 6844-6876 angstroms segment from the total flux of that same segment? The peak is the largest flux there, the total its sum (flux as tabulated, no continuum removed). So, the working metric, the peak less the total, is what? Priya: -92.5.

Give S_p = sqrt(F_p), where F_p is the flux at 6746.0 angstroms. 3.4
